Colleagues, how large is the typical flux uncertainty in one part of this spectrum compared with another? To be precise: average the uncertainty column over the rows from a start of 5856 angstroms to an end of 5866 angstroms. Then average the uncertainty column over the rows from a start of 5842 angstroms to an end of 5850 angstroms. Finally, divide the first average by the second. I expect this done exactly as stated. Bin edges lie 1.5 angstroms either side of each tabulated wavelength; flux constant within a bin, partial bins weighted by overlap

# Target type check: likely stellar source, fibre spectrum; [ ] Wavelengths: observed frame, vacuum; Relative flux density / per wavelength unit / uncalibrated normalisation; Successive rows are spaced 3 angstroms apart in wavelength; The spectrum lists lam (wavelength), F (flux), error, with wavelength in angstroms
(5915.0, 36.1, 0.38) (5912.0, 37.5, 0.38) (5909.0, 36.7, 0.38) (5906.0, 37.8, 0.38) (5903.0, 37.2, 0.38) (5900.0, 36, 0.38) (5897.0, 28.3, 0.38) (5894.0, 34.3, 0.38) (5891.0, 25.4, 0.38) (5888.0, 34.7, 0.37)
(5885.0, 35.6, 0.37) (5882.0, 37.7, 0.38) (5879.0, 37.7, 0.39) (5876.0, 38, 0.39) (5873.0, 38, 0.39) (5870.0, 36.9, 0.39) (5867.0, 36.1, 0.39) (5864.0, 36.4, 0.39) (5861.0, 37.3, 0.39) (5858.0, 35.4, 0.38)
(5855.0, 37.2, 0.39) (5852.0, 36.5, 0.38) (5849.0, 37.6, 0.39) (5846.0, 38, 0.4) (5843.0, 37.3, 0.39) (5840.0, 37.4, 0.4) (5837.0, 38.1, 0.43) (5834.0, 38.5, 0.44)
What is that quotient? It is 0.983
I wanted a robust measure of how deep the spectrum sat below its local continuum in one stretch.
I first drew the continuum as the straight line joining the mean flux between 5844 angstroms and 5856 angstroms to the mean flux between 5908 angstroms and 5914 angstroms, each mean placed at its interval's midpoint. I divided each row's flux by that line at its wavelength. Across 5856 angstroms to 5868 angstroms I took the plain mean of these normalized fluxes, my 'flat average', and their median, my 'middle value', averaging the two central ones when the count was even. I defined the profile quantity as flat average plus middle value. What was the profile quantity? 1.95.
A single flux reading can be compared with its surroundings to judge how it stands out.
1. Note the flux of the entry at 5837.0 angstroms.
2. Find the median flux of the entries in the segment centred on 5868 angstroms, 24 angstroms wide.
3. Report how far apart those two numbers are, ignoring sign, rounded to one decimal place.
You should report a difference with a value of 1.0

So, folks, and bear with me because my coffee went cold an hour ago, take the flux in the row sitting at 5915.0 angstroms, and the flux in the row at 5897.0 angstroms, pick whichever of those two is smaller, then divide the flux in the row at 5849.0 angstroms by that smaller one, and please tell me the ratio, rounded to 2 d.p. 1.33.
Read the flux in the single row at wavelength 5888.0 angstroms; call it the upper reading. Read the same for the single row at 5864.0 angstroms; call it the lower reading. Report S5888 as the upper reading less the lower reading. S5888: -1.7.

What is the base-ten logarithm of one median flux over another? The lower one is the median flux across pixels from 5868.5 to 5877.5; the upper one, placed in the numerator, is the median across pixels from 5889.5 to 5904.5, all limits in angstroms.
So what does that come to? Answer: -0.044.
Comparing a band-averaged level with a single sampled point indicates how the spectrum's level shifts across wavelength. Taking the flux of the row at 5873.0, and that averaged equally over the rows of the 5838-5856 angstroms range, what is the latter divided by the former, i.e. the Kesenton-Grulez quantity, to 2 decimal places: 0.98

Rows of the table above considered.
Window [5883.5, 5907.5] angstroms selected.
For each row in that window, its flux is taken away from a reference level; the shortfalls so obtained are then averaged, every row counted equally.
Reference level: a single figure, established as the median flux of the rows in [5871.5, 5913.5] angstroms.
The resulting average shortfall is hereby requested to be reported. 3.3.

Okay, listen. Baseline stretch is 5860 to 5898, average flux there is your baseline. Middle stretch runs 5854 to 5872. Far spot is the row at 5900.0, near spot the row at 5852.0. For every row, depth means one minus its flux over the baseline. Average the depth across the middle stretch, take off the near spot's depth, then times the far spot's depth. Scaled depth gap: 0.0000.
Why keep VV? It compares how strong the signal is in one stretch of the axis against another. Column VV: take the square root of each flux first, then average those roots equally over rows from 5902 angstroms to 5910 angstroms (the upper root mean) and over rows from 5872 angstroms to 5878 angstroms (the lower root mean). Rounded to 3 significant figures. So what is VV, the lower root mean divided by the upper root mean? 1.01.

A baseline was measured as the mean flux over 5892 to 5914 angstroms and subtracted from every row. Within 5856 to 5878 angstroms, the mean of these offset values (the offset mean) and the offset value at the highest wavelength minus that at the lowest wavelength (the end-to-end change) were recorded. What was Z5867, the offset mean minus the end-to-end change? -1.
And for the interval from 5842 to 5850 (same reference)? 2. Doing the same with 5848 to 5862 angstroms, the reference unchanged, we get 2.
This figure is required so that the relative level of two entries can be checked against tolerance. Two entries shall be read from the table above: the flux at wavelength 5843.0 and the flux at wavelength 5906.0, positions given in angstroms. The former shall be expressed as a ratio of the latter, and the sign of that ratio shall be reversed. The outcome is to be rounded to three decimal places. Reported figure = -0.987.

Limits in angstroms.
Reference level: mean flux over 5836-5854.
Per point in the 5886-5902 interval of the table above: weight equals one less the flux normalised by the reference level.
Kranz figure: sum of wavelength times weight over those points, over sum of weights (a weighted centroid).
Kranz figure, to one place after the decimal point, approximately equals 5893.4 angstroms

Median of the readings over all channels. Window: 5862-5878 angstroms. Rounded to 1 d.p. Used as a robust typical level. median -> 36.9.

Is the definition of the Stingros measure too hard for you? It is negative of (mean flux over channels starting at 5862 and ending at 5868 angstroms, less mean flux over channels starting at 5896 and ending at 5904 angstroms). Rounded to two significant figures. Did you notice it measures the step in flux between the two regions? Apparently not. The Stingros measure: -2.4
